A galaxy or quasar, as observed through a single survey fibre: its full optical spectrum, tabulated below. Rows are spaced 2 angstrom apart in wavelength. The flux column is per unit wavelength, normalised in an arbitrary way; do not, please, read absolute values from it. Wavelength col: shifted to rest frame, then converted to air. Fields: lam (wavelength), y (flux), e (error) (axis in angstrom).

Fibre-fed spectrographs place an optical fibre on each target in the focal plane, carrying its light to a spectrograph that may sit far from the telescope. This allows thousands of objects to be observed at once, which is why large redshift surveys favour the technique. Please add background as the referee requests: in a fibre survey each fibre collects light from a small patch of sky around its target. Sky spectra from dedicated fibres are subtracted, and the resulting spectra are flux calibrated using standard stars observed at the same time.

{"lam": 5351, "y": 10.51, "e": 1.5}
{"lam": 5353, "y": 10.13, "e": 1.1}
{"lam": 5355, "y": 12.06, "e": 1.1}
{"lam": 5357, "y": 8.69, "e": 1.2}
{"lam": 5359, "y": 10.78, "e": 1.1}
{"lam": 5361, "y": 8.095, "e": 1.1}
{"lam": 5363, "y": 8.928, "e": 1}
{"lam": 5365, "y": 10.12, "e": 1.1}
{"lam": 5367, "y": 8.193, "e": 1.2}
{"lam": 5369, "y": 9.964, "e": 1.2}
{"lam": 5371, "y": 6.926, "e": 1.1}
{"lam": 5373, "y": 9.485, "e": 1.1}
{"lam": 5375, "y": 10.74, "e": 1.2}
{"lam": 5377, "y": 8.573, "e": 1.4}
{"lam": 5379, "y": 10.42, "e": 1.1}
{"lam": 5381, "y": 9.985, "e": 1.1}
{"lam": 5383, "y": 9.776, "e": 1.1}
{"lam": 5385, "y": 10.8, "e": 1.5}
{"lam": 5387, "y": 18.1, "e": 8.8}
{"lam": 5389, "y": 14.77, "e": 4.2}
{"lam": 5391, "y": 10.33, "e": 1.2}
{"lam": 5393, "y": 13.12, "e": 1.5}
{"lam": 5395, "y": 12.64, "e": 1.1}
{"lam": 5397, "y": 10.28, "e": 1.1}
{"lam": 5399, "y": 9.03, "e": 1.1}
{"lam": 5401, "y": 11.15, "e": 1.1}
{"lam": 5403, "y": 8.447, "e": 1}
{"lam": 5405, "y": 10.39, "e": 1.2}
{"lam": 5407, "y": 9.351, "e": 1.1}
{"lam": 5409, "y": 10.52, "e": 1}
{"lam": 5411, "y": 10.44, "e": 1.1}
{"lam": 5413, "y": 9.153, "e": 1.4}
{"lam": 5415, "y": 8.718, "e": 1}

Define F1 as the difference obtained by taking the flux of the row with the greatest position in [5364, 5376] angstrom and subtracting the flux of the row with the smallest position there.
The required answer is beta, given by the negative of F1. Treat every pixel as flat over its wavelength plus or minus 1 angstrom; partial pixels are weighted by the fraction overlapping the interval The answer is -0.6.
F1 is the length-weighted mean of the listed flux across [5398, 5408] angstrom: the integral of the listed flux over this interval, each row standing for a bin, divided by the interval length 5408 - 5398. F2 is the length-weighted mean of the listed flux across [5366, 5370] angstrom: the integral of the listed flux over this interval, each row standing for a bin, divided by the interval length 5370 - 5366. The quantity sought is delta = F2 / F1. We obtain 0.94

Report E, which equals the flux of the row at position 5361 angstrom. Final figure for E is 8.095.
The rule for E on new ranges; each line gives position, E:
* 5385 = 10.8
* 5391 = 10.33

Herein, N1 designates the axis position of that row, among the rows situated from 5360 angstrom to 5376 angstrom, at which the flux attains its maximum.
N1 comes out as 5375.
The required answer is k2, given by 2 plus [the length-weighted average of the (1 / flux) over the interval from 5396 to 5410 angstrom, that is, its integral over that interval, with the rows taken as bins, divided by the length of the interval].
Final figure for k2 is 2.10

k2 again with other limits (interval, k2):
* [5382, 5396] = 2.08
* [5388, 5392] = 2.08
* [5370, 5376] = 2.11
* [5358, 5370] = 2.11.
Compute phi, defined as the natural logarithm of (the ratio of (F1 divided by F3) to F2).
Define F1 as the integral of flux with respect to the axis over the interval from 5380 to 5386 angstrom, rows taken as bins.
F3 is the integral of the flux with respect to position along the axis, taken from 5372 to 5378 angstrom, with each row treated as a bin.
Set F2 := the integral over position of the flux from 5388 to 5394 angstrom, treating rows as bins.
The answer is -4.28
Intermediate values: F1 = 61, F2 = 76.4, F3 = 57.6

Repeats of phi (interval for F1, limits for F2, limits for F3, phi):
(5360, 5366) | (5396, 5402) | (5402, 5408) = -4.15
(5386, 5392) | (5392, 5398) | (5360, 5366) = -3.81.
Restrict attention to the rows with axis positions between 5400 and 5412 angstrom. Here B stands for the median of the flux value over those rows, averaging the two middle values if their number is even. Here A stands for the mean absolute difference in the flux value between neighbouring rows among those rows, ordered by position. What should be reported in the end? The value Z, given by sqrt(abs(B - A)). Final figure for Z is 3.00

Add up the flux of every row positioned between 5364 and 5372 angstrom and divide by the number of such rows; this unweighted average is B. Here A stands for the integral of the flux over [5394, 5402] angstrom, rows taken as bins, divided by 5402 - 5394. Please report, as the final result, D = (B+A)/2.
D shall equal 9.79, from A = 10.8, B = 8.8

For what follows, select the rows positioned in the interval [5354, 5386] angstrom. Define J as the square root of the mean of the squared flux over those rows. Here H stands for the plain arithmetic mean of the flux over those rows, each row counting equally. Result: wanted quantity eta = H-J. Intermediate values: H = 9.6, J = 9.7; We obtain -0.08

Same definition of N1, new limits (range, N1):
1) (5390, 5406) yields 5393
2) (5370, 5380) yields 5375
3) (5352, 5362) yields 5355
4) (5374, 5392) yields 5387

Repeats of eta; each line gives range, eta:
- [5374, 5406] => -0.25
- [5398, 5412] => -0.04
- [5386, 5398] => -0.27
